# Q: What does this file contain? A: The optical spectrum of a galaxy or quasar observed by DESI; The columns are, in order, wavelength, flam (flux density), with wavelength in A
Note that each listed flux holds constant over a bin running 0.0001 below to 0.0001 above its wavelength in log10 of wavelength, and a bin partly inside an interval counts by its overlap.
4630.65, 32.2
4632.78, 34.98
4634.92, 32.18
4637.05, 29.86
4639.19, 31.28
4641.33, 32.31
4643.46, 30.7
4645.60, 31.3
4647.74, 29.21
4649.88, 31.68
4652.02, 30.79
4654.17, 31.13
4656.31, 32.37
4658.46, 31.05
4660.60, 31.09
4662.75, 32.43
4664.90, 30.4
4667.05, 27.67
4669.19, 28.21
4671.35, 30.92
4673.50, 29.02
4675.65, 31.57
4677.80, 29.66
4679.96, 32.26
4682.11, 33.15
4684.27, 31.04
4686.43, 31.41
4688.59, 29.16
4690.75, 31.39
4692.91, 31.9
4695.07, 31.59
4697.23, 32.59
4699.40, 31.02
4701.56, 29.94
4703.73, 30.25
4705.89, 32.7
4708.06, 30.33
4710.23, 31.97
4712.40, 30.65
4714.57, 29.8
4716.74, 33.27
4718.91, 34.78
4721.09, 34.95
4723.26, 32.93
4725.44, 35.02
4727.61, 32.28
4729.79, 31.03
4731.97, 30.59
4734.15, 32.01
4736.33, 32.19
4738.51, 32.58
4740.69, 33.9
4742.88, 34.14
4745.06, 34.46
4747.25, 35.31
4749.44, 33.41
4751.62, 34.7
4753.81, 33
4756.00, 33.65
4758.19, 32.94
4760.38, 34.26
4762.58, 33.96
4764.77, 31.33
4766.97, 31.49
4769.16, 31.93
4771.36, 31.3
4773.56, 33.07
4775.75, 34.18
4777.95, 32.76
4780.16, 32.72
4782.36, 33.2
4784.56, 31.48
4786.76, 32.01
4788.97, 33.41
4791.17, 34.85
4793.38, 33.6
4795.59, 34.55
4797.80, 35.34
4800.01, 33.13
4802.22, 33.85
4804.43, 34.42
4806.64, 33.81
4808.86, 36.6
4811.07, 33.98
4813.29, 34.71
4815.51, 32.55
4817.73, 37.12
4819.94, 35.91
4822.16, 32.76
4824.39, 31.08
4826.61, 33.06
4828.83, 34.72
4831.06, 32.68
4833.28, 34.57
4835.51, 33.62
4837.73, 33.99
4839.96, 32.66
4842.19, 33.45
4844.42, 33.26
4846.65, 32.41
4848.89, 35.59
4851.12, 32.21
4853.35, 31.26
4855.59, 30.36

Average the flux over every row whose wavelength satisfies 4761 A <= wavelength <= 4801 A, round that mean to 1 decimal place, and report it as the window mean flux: 33.0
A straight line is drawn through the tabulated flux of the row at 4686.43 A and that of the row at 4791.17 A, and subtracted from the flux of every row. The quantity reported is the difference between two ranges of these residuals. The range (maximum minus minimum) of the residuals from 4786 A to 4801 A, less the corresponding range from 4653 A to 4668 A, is -2.1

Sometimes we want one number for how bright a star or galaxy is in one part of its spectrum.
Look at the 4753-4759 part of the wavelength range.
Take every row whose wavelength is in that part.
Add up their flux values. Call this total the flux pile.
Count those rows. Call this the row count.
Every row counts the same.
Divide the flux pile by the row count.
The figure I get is 33.2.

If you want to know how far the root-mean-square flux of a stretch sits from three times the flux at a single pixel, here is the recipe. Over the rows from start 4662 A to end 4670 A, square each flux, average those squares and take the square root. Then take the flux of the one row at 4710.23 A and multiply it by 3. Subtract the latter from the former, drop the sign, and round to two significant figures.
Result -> 66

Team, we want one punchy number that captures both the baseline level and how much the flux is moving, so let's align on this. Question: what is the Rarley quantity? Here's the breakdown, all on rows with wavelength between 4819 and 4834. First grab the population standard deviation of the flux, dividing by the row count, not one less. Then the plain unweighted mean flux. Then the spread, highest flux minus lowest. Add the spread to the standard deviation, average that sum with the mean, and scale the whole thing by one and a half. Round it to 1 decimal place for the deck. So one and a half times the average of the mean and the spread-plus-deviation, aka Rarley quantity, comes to 29.9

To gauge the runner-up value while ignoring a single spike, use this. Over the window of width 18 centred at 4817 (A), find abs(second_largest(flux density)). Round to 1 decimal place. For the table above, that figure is 36.6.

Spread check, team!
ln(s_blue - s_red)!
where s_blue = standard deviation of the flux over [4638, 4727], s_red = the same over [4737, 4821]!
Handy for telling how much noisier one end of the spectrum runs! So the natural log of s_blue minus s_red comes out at -1.38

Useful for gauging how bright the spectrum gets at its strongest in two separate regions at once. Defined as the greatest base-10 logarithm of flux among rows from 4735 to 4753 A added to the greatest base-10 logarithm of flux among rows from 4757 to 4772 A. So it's 3.08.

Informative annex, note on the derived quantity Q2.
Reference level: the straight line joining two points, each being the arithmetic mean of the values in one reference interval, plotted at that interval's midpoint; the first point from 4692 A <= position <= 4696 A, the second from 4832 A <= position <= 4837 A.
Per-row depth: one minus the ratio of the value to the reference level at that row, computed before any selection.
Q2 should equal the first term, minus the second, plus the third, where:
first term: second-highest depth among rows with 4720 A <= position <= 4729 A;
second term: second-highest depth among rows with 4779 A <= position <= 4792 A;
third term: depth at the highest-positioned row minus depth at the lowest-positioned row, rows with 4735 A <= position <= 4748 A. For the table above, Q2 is -0.15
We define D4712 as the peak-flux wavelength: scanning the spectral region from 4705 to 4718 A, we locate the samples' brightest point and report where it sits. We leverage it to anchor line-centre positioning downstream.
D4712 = 4716.74 A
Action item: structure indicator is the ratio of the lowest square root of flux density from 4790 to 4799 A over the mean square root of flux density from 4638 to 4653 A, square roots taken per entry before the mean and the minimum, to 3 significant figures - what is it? 1.04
